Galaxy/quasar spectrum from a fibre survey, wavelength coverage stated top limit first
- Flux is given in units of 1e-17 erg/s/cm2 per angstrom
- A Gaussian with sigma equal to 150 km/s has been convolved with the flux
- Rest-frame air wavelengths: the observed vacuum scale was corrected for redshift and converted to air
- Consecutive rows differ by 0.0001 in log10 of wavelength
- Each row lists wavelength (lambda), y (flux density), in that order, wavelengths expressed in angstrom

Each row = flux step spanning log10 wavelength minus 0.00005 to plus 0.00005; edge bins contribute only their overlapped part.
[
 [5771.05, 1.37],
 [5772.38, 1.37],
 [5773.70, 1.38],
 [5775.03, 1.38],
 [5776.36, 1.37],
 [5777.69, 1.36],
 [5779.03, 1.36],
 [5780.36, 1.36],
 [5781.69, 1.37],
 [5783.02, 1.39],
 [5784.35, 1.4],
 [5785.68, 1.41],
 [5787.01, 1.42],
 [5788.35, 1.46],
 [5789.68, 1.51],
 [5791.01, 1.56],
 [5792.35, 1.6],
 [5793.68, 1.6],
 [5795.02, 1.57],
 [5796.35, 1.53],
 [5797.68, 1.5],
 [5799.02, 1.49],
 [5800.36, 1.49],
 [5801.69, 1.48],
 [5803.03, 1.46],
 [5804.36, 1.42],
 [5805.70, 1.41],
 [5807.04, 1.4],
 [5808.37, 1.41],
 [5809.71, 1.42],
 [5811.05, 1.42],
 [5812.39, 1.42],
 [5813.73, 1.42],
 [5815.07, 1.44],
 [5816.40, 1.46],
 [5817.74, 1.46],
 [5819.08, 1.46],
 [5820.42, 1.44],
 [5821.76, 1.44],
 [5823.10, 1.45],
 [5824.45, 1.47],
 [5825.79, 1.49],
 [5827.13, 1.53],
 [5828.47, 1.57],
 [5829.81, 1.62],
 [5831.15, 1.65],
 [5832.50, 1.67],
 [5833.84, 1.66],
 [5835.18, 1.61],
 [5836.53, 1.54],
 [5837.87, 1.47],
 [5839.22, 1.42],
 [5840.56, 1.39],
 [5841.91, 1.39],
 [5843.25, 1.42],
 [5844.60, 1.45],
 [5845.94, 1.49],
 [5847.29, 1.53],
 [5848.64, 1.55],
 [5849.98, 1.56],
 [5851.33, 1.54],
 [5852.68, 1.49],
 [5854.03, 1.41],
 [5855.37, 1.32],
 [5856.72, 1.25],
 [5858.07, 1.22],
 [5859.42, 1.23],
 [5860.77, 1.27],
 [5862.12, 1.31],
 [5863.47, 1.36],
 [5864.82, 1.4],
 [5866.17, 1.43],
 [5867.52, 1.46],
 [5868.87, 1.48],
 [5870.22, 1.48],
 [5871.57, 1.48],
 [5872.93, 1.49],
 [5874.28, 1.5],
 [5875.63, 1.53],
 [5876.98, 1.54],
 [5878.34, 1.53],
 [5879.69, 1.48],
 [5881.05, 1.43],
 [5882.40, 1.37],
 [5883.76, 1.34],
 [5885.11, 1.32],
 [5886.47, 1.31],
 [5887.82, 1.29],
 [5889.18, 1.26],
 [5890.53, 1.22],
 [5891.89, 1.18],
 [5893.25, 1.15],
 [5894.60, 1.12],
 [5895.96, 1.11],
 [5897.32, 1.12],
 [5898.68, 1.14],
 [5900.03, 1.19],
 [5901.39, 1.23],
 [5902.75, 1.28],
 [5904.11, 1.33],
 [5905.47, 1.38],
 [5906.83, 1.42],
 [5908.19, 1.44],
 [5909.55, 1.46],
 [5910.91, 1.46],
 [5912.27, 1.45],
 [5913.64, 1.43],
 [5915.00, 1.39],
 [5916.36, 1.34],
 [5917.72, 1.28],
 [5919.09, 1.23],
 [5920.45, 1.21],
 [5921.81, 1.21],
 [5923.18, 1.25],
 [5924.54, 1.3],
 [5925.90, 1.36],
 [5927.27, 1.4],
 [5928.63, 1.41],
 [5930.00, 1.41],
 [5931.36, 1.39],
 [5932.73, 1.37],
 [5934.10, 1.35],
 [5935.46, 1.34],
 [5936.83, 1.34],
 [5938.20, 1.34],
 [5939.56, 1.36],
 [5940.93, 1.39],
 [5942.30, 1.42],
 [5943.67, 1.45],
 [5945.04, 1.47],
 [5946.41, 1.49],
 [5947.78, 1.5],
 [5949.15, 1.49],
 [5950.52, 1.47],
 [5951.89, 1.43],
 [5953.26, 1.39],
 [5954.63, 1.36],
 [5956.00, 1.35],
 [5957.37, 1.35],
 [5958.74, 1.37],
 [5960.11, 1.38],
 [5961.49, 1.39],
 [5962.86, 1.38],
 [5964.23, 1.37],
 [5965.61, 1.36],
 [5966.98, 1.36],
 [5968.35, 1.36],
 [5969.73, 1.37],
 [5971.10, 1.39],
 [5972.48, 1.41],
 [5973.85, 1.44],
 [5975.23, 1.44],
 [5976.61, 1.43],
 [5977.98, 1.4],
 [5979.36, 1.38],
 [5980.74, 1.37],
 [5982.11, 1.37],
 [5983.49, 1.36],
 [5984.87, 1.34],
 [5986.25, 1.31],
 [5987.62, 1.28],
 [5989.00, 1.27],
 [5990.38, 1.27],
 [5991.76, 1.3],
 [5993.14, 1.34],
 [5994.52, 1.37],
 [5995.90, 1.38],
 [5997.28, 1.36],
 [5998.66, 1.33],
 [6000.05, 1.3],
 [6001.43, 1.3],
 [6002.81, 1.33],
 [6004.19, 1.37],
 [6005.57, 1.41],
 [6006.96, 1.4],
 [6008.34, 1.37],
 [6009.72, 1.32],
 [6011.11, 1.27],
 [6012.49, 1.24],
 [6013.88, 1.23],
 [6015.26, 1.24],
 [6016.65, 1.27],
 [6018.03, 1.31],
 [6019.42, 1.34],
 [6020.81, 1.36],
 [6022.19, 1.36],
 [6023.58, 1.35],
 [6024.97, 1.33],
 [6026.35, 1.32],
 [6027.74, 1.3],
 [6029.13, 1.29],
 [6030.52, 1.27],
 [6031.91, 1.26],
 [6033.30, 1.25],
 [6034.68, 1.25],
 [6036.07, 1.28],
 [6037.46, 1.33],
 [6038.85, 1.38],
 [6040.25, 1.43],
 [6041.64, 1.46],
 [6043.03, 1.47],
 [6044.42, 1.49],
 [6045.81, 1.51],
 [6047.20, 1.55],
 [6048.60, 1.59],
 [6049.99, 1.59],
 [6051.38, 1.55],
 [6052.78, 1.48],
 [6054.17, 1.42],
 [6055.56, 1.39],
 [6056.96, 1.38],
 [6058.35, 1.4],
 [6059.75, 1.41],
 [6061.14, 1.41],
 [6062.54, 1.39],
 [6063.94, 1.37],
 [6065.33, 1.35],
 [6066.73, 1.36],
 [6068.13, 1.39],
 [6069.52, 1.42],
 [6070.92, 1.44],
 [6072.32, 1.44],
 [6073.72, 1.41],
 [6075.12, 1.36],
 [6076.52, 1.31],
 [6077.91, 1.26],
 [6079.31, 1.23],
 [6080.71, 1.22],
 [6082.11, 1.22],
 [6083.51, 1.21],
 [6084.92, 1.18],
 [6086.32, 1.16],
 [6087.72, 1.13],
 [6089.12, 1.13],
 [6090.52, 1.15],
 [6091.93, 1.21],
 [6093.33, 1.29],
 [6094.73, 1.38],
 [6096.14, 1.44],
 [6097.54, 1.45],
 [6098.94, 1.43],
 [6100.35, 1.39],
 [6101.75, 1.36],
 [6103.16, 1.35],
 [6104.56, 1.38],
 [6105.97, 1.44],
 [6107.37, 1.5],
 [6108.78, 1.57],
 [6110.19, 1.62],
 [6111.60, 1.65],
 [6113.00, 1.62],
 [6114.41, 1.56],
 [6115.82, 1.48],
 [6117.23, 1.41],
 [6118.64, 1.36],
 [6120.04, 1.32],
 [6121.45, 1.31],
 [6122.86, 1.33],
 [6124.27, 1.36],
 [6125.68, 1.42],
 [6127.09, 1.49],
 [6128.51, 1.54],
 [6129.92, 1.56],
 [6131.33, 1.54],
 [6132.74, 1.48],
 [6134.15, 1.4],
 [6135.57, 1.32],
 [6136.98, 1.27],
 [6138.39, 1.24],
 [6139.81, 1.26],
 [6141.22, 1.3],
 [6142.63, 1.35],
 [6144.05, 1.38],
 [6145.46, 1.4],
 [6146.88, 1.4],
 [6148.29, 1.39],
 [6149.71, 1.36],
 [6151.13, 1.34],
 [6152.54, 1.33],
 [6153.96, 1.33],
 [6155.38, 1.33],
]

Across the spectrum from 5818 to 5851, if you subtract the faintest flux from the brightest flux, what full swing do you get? 0.280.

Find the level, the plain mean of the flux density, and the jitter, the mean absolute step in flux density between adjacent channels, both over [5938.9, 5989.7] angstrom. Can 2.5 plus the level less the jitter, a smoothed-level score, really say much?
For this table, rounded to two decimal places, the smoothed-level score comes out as 3.87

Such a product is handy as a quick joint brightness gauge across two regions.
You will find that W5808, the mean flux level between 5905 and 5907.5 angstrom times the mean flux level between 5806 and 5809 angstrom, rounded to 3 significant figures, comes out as 1.97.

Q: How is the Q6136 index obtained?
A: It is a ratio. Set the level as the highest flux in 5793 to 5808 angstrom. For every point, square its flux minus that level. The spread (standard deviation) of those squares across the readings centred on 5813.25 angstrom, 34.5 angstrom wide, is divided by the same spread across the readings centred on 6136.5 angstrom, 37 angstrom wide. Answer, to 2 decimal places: 0.34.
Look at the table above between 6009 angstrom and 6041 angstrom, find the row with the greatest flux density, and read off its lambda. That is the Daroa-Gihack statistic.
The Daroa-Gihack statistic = 6040.25 angstrom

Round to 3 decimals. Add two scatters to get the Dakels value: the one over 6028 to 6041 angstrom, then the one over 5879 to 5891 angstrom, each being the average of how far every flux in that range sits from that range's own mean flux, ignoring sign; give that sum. 0.112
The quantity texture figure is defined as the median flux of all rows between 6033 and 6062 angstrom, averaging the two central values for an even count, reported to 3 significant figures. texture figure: 1.42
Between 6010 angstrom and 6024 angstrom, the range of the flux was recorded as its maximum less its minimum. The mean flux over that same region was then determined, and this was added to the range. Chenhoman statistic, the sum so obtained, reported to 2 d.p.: 1.43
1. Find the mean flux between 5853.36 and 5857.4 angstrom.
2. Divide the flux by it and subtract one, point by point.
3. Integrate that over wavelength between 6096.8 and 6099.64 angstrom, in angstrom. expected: 0.24 angstrom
